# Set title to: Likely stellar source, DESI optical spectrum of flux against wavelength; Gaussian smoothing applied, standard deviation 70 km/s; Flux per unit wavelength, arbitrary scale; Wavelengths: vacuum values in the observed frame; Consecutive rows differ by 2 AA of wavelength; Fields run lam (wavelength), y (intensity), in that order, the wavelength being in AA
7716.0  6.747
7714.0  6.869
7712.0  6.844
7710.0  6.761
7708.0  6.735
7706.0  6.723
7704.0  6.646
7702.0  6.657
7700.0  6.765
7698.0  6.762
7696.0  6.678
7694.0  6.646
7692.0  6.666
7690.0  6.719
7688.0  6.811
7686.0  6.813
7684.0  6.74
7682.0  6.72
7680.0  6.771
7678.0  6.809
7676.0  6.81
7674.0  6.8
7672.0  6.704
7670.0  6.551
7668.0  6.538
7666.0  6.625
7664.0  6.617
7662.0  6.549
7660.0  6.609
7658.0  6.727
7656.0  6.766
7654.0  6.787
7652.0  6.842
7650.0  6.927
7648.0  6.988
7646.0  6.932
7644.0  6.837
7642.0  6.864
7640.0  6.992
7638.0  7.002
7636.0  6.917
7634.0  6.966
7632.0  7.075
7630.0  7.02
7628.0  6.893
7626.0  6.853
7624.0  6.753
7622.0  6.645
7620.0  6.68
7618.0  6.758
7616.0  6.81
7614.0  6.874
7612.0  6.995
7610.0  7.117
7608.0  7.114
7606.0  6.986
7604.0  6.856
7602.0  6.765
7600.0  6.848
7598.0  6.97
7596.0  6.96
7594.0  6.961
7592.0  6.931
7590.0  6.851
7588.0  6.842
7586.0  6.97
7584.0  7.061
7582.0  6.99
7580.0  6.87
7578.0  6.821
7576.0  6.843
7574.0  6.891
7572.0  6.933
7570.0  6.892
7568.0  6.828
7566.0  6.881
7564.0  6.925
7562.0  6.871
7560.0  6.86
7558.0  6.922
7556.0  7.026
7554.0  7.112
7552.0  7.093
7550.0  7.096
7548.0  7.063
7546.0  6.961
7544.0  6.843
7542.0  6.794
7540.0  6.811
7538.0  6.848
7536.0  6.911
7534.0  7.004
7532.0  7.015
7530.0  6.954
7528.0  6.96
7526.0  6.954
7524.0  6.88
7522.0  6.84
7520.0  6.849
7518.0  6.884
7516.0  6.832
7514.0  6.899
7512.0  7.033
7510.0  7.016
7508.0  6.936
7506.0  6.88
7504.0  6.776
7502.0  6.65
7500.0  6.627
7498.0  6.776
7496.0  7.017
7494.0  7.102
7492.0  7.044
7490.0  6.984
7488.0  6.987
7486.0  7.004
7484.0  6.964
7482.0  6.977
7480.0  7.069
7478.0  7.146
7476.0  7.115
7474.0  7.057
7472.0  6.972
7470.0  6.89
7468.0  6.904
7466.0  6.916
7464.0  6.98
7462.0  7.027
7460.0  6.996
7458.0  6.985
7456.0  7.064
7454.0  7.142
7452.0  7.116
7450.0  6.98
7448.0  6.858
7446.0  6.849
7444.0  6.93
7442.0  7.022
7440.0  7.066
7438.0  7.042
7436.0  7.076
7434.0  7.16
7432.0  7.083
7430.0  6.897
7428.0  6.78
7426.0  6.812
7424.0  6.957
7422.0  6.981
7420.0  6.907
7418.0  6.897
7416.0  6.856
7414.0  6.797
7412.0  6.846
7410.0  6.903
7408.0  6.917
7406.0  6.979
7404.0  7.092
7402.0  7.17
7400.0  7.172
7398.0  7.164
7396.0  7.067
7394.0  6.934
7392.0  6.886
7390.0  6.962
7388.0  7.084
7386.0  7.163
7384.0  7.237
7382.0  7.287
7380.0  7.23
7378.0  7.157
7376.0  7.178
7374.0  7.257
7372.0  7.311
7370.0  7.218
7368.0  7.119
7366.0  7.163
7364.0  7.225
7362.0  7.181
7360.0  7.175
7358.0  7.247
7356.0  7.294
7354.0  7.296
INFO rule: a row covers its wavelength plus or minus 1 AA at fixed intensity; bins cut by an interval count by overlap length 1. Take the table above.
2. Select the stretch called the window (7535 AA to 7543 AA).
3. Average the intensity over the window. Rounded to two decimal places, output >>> 6.84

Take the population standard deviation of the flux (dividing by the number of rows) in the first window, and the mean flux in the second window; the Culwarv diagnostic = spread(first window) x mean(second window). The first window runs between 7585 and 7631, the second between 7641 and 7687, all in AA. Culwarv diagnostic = 0.81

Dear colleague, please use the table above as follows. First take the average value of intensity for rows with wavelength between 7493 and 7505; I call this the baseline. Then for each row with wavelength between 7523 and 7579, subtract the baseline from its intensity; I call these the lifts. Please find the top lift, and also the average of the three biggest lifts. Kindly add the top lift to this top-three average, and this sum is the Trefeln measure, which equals 0.56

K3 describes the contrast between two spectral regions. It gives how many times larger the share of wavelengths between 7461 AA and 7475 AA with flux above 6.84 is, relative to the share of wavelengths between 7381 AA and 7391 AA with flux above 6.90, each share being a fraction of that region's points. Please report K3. 1.00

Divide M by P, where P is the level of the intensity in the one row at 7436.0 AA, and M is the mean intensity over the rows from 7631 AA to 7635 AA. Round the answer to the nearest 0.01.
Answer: 0.99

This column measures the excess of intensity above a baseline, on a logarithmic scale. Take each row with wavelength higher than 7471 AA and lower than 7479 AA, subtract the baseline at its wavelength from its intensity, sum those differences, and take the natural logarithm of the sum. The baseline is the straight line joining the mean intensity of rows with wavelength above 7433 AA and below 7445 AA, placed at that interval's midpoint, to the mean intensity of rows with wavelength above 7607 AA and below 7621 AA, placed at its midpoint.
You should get -1.6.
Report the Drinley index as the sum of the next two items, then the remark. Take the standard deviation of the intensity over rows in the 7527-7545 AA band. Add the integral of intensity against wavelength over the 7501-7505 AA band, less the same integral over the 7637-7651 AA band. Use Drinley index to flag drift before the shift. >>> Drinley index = -70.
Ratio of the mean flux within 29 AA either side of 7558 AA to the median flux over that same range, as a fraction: 1.002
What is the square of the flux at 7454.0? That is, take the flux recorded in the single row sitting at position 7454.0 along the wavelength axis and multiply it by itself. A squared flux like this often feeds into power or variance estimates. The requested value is 51.0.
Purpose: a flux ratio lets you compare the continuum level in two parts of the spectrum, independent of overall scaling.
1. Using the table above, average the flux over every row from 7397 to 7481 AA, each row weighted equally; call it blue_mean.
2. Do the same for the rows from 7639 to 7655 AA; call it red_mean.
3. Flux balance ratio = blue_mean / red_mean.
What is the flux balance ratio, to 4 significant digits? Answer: 1.014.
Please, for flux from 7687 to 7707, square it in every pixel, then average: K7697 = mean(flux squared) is 45.0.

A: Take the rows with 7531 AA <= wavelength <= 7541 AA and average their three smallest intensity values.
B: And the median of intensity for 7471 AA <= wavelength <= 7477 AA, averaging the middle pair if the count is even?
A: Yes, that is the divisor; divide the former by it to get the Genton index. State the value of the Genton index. 0.972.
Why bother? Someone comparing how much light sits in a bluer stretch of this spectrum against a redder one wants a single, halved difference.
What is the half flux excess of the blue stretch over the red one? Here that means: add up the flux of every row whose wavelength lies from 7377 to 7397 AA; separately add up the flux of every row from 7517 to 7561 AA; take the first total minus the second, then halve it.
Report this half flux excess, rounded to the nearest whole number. -41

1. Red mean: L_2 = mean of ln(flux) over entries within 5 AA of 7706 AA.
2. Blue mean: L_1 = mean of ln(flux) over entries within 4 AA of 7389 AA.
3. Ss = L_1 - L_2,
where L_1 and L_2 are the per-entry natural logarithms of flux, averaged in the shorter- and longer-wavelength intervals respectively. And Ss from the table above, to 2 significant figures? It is 0.046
